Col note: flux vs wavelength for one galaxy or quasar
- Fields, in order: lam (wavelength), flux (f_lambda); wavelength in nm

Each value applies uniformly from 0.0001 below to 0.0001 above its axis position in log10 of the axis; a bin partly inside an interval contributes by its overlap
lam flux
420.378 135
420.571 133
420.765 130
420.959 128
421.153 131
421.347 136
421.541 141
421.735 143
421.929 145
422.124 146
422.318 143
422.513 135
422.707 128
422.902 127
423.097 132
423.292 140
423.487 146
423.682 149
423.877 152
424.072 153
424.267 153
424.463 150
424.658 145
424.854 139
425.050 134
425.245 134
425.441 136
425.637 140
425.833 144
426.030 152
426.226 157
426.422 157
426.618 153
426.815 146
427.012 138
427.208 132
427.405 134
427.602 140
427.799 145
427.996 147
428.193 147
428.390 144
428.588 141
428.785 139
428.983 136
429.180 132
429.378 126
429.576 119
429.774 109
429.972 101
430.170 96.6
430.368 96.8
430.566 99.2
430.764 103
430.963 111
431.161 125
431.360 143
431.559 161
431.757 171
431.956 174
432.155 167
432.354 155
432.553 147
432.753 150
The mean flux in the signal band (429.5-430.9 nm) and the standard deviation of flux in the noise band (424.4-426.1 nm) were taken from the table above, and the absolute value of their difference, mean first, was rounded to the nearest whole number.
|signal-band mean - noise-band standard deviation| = 97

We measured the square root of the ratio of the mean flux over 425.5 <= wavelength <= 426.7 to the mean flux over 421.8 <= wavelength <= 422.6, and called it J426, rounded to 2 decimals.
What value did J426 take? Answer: 1.03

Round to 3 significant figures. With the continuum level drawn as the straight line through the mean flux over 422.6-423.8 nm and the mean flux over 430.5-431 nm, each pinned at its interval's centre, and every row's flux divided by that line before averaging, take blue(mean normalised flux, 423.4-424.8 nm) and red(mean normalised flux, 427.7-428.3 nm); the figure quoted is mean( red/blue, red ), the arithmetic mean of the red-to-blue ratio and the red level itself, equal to 1.19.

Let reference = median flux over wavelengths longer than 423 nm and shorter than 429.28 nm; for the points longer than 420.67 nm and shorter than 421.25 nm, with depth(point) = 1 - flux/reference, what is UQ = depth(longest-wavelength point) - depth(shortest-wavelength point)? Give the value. -0.01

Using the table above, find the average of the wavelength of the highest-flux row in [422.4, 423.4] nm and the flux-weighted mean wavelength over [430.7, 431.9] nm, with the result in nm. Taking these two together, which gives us 427.31 nm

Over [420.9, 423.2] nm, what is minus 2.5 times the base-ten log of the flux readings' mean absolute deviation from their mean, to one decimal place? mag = -2.0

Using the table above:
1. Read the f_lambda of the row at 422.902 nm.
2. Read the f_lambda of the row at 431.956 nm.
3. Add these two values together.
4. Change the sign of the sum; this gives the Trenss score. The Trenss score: -301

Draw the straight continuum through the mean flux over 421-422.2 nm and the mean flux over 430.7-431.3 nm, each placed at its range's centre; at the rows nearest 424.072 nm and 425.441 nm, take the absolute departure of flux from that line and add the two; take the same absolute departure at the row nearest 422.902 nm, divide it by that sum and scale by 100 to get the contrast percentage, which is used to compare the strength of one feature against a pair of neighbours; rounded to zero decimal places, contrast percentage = 36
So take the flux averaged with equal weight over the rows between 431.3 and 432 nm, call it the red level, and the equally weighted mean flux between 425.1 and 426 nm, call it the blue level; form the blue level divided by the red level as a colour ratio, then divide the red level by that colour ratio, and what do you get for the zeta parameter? 190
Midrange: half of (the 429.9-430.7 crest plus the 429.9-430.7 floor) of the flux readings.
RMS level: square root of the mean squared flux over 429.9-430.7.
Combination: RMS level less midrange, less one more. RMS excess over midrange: -1.4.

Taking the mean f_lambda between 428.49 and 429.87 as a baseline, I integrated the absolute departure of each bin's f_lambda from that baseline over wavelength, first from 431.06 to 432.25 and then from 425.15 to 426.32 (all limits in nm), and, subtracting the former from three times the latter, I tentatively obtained 18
